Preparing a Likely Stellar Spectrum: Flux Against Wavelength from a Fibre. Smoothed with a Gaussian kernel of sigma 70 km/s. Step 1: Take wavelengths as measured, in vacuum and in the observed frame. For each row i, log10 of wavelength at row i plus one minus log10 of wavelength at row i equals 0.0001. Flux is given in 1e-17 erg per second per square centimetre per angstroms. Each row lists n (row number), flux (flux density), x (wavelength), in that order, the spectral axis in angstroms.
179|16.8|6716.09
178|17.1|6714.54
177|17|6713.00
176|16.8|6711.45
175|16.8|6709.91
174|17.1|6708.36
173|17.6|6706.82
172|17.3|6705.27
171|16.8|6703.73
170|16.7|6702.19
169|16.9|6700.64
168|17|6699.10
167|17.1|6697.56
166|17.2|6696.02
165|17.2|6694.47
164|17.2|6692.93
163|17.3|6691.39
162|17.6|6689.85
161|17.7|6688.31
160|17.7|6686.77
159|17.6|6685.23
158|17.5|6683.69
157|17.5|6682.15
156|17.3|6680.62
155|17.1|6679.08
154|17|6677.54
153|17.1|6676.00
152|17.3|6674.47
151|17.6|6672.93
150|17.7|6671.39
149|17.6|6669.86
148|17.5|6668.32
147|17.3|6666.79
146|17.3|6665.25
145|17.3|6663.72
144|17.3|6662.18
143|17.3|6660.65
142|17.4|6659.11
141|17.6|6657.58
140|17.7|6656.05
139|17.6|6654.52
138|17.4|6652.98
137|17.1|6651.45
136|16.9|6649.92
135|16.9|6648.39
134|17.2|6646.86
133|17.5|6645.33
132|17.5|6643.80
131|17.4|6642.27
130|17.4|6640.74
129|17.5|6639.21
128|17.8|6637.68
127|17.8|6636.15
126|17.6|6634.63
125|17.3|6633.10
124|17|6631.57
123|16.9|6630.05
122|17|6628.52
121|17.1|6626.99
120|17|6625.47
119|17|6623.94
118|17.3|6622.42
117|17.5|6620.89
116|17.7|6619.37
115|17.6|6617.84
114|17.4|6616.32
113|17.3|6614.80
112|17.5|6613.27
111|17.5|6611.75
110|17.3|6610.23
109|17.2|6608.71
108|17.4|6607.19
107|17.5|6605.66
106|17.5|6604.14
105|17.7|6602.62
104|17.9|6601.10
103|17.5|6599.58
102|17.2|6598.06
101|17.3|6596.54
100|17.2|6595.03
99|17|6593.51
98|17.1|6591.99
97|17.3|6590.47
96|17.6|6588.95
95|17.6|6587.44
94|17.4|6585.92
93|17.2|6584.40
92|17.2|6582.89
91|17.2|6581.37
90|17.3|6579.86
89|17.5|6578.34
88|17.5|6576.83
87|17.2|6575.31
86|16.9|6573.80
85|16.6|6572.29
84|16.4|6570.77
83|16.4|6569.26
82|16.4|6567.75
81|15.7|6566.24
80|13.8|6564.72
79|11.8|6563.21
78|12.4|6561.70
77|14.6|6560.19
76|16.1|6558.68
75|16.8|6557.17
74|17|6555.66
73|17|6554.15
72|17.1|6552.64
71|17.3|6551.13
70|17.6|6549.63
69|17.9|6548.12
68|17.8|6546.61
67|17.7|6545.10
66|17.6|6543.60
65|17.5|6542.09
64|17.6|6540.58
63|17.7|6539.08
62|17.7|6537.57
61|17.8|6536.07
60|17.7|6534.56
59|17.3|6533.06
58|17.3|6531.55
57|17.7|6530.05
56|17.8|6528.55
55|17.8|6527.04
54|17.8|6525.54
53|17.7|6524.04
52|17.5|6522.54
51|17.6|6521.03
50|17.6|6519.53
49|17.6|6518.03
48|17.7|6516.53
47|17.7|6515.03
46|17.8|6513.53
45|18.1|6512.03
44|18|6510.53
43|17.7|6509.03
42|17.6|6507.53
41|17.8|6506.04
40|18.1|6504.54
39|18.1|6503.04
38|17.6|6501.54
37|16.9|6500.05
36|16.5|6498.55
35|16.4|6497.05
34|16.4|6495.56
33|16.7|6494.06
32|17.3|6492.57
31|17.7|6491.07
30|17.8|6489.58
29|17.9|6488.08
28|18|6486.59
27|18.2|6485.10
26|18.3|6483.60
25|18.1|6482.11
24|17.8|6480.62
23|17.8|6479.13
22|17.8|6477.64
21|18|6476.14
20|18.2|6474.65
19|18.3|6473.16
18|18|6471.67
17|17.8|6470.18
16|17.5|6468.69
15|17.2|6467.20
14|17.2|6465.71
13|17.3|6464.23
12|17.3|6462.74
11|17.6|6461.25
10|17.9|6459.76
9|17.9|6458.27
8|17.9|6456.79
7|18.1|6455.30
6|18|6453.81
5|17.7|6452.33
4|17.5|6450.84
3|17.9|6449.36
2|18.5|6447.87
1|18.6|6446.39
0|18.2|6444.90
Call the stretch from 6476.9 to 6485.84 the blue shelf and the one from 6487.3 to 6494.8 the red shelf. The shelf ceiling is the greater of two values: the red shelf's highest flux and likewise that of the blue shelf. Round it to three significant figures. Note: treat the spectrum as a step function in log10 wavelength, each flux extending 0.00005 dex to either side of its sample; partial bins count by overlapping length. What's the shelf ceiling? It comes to 18.3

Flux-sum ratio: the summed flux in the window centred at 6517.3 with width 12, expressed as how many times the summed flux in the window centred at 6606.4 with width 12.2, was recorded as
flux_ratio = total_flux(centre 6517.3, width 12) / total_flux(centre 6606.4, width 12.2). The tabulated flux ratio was 1.01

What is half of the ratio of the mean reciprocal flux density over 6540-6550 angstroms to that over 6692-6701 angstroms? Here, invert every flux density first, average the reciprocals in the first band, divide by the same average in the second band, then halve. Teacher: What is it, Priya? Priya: 0.484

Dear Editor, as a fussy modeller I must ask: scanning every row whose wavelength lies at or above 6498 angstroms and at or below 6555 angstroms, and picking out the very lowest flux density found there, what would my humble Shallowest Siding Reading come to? 16.5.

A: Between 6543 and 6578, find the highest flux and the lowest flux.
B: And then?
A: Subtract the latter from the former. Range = 6.1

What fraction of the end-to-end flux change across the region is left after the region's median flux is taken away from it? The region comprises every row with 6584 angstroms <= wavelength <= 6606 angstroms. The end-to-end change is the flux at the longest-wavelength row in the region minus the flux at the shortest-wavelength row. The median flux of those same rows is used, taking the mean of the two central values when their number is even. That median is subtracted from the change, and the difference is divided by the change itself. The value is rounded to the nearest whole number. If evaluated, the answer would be -57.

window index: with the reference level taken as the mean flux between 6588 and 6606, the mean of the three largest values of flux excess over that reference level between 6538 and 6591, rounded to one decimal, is 0.4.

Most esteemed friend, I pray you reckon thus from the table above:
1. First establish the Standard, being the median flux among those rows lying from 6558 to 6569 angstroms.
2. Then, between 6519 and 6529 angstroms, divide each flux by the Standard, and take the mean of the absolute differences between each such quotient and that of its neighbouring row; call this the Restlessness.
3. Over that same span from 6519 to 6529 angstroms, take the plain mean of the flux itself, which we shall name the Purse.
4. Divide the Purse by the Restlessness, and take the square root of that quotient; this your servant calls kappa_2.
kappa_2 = 62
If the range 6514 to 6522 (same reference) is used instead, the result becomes 101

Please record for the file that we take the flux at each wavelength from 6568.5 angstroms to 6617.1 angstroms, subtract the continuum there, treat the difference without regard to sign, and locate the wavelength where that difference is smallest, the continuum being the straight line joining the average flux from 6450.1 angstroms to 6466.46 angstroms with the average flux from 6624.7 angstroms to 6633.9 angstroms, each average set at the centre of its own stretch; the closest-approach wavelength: 6584.40 angstroms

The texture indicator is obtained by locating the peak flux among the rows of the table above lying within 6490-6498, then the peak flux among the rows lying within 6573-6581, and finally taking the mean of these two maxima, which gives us 17.60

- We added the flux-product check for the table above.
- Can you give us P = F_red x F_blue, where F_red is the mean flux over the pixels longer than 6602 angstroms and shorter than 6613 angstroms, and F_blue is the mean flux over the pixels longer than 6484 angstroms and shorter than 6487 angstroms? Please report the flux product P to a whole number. 316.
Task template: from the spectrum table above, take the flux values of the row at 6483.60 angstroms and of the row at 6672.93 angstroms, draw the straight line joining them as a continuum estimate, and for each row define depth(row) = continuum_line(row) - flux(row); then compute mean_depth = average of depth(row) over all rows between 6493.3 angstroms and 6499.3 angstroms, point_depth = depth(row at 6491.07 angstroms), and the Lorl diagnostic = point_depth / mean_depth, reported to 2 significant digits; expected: 0.33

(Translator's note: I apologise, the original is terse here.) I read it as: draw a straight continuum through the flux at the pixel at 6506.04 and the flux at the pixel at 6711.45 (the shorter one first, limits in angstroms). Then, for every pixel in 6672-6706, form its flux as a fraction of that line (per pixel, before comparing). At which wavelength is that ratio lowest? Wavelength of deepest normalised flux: 6702.19 angstroms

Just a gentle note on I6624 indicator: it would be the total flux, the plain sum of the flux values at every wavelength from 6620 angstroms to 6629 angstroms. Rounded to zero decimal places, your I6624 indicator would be 103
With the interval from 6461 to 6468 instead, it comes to 87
